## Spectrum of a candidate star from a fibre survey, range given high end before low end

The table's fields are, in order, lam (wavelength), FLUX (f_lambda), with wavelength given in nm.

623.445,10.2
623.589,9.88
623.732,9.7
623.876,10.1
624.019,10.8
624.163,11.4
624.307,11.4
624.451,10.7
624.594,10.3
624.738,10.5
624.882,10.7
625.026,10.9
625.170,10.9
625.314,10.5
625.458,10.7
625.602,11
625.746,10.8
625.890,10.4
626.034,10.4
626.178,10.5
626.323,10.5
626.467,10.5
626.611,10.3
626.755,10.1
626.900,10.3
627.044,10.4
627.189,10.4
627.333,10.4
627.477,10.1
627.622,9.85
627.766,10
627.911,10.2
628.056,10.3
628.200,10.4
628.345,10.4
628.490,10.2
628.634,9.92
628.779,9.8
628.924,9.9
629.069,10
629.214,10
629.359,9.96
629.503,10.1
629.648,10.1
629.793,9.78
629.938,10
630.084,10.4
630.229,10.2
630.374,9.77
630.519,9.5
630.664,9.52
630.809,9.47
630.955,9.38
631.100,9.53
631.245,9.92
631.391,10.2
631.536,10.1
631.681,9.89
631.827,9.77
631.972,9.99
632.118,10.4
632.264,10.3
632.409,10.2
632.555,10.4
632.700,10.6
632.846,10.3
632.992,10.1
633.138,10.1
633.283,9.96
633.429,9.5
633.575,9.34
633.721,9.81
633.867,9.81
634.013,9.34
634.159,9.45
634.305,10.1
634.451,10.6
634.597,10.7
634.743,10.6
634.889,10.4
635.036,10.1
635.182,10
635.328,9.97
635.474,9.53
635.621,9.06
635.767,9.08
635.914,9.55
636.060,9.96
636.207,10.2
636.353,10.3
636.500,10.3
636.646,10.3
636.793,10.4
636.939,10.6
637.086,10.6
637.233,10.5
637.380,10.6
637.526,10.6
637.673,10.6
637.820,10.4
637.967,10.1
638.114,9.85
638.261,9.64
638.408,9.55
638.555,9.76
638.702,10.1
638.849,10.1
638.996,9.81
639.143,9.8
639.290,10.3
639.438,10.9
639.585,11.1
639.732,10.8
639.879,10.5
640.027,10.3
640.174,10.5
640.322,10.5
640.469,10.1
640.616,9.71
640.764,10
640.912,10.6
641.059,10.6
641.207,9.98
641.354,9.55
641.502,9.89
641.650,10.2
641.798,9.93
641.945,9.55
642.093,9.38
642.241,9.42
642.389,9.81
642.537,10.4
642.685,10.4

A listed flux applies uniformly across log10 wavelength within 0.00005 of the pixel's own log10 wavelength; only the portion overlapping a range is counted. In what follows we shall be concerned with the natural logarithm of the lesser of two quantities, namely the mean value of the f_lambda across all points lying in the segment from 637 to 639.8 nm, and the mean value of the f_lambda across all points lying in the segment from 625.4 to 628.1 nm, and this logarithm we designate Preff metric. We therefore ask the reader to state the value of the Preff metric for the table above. 2.33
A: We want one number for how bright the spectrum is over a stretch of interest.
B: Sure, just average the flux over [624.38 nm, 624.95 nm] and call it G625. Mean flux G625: 10.6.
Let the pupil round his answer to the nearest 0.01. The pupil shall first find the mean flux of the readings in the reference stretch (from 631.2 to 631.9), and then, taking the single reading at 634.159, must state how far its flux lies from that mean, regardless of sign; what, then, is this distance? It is 0.53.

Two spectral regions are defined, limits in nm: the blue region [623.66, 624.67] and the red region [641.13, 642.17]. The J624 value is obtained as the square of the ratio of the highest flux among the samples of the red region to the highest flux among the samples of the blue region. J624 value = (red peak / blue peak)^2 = 0.801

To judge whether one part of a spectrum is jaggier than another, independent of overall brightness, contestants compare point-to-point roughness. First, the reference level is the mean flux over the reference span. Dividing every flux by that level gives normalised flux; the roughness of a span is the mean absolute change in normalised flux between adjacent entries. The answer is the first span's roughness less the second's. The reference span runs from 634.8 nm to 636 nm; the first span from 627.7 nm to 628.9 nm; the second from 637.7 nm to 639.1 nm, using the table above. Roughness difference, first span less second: -0.007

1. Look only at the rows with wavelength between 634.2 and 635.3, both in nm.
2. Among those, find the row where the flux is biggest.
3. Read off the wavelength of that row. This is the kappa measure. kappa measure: 634.597 nm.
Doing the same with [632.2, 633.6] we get 632.700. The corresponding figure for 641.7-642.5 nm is 641.798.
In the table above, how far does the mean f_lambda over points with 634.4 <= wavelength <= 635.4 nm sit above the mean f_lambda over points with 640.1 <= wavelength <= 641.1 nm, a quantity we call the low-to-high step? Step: 0.1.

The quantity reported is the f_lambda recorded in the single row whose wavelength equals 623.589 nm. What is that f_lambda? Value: 9.88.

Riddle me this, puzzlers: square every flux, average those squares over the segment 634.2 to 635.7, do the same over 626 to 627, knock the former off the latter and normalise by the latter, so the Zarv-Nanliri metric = 0.05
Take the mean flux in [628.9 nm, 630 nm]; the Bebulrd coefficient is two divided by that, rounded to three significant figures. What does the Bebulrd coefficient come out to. 0.200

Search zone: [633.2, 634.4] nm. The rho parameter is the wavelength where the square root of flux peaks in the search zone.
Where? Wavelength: 634.305 nm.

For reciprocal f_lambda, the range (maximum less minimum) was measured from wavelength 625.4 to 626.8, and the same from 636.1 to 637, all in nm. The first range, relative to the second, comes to 2.2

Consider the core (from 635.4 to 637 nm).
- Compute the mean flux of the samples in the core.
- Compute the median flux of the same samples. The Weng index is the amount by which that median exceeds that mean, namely 0.27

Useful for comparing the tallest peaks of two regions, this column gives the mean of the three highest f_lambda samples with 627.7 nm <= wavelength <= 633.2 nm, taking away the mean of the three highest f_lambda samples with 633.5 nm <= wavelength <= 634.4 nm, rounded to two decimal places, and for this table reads 0.56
